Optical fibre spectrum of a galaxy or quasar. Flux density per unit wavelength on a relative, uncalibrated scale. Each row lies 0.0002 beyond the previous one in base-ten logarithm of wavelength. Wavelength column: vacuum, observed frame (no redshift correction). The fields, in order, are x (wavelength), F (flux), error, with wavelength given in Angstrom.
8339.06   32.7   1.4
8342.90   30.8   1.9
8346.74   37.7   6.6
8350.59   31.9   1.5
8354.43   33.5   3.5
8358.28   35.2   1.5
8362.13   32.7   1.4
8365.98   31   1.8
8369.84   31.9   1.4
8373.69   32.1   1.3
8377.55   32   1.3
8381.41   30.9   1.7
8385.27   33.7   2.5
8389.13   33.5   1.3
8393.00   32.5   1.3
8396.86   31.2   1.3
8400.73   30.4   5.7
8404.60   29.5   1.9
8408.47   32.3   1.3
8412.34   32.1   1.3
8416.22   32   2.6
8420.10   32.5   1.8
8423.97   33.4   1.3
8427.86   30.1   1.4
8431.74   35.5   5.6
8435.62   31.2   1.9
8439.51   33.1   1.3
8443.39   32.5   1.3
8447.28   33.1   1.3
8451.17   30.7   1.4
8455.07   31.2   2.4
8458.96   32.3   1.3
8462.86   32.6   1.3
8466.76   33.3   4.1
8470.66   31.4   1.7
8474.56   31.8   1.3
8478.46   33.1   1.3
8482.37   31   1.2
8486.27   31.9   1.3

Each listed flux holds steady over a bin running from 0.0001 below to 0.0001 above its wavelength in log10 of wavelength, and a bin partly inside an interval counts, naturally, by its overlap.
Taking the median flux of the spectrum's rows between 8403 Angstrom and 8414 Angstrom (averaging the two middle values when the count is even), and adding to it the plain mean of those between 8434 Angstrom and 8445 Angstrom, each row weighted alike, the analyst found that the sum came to 64.4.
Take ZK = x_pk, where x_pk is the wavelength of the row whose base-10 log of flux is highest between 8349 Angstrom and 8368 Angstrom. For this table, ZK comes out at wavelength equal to 8358.28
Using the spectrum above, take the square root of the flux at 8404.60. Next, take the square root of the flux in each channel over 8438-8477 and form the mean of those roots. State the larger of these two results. 5.67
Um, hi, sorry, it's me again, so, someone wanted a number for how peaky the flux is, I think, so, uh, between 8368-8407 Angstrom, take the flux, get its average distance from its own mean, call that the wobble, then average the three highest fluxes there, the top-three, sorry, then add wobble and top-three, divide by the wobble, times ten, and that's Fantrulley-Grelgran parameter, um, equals 337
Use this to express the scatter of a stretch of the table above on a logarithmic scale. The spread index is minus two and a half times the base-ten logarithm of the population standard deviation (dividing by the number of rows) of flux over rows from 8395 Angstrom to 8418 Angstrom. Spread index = -0.02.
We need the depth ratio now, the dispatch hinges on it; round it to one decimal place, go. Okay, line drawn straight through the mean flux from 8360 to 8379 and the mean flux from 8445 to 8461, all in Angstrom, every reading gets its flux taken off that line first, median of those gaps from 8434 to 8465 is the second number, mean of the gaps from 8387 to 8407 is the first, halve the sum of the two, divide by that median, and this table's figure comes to 0.1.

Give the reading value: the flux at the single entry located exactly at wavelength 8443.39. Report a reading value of 32.5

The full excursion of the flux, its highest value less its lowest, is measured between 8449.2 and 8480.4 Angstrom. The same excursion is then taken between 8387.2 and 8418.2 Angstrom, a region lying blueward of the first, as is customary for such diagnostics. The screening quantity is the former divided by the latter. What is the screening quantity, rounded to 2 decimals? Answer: 0.65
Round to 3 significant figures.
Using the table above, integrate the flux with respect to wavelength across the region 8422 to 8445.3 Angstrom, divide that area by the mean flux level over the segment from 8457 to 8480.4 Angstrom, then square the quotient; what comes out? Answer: 550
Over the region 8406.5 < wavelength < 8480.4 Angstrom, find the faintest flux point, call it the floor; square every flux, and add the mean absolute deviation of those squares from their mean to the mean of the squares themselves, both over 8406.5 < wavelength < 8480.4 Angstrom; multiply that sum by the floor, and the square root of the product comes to 182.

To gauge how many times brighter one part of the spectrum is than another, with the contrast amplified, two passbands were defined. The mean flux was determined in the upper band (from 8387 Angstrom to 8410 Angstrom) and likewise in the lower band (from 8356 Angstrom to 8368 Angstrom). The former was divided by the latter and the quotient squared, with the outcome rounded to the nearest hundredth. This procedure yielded 0.92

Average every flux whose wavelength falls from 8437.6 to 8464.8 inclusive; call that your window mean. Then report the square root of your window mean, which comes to 5.68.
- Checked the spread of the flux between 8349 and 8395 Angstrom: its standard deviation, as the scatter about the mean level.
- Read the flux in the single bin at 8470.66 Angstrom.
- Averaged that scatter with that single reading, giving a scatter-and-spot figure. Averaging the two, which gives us 16.3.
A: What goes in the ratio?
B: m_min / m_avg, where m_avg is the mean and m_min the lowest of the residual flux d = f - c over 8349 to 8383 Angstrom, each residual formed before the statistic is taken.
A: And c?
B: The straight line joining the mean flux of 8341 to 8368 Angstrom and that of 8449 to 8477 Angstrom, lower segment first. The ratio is 3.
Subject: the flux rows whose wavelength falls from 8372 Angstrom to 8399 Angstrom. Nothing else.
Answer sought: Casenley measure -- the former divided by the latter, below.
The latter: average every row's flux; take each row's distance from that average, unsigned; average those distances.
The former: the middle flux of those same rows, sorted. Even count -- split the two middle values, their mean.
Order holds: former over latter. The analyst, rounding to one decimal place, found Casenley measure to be 38.9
